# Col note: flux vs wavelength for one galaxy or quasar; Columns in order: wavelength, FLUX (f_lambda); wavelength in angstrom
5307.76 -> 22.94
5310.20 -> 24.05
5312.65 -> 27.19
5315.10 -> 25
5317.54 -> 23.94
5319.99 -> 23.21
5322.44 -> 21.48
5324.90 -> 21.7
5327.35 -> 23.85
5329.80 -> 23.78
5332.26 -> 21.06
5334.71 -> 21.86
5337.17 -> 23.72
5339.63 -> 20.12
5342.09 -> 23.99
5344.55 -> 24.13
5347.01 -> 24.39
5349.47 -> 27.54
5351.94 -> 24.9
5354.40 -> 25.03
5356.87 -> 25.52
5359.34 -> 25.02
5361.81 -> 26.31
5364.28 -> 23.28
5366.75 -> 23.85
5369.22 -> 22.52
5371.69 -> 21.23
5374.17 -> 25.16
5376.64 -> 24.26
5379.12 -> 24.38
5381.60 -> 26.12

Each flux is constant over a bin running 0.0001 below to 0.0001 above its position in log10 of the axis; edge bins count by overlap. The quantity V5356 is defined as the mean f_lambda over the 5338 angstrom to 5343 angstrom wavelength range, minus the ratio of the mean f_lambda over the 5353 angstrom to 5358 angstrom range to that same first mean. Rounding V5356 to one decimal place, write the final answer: 20.9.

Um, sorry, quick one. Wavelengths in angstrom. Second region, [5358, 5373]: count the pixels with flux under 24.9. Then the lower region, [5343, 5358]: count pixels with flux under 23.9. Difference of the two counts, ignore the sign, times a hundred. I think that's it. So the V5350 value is 400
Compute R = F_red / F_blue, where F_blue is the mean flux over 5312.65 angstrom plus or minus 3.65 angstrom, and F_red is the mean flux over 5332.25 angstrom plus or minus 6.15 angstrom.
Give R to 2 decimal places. 0.90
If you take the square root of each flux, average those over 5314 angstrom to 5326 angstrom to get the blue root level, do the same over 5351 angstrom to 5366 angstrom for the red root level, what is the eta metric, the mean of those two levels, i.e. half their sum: 4.90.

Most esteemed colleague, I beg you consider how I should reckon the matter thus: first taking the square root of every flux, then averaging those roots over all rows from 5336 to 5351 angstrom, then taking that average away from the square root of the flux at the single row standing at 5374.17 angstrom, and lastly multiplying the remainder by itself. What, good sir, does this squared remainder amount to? 0.015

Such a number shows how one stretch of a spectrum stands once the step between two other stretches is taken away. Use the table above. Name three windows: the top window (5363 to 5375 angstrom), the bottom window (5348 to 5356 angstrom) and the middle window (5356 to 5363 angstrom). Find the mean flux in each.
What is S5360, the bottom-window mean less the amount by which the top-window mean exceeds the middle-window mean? 28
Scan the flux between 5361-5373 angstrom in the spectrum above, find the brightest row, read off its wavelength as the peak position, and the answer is 5361.81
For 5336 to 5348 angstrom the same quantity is 5347.01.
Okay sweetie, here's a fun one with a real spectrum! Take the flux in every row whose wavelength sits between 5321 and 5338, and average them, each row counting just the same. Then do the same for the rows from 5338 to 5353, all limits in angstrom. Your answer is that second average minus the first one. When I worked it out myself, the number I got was 1.7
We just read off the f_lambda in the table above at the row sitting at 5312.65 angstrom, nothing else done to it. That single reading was 27.19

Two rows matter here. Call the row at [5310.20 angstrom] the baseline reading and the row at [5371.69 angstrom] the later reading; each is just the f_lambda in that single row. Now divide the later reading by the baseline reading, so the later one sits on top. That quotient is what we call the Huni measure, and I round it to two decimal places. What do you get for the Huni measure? 0.88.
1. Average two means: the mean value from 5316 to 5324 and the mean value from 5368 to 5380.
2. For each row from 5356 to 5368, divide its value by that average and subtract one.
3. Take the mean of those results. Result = 0.07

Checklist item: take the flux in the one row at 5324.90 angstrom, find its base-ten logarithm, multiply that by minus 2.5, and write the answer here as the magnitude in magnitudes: -3.34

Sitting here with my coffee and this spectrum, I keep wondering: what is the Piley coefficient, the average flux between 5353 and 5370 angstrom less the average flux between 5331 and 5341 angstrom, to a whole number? 3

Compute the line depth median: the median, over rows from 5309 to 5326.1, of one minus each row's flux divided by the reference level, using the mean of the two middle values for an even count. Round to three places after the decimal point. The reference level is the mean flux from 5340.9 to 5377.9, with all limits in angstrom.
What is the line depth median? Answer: 0.022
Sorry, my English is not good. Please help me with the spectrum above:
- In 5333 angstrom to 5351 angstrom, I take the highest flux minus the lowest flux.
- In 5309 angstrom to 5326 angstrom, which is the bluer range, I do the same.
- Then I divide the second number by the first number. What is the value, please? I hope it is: 0.77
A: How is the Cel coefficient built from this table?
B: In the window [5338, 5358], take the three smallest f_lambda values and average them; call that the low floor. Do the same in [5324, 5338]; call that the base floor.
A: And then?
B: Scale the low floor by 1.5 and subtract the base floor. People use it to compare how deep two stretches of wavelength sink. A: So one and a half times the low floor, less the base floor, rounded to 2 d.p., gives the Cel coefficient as 12.58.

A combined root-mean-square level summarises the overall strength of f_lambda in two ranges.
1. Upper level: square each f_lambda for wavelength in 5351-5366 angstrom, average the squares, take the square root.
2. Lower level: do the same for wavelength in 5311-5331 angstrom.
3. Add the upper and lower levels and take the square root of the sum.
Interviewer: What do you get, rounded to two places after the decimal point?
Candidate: 6.99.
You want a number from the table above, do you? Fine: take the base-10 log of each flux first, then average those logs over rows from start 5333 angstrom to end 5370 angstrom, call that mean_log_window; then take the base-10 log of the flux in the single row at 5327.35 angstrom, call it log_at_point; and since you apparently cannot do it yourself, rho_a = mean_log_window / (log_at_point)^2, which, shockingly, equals 0.73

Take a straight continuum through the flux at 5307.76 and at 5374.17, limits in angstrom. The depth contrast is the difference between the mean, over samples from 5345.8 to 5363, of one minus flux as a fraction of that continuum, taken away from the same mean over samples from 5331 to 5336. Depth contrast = 0.14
